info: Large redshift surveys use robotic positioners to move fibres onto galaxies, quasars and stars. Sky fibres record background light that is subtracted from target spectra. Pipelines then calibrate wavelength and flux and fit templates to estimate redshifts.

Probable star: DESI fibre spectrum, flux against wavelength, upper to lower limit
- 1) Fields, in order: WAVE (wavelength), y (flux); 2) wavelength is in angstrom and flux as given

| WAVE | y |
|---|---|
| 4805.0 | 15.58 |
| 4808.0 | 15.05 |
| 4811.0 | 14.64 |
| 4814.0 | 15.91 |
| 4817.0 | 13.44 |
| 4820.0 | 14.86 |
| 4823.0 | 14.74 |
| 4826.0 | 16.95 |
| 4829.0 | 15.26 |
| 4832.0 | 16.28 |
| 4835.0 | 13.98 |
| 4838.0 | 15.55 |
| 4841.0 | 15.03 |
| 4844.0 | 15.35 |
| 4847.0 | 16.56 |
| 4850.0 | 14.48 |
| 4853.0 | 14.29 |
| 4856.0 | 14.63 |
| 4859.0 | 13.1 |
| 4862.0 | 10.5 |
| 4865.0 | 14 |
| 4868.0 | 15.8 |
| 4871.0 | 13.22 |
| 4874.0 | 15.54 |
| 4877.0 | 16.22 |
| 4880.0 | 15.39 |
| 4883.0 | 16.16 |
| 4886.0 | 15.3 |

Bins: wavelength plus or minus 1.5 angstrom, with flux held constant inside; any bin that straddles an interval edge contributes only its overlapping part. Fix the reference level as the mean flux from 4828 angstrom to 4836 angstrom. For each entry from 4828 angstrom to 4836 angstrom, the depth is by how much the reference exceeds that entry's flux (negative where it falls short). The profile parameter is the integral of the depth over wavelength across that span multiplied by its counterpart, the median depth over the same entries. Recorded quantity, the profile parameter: 0.0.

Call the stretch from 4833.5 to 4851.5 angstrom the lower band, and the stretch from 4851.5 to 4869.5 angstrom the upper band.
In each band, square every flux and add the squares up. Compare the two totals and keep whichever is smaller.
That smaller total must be 1146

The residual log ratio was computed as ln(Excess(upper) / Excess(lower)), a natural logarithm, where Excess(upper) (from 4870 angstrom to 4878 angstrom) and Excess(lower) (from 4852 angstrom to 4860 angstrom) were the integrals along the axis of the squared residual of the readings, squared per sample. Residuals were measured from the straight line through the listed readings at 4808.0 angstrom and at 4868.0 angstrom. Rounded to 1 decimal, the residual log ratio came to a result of -0.3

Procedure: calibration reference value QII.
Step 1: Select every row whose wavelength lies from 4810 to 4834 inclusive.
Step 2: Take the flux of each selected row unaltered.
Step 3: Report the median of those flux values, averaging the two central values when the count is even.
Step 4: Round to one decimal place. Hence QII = 15.1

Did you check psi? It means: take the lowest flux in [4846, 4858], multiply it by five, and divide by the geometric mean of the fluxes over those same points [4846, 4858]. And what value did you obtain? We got 4.78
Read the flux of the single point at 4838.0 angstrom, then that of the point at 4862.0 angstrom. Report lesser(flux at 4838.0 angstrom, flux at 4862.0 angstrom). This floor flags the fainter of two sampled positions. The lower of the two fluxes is 10.5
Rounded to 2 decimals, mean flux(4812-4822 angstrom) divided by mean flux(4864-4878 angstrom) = 0.99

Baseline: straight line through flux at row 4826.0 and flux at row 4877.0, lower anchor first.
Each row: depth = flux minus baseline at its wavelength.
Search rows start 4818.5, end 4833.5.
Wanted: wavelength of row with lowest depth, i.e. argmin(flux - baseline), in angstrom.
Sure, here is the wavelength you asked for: 4823.0 angstrom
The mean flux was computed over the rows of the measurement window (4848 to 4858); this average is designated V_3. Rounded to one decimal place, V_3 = 14.5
